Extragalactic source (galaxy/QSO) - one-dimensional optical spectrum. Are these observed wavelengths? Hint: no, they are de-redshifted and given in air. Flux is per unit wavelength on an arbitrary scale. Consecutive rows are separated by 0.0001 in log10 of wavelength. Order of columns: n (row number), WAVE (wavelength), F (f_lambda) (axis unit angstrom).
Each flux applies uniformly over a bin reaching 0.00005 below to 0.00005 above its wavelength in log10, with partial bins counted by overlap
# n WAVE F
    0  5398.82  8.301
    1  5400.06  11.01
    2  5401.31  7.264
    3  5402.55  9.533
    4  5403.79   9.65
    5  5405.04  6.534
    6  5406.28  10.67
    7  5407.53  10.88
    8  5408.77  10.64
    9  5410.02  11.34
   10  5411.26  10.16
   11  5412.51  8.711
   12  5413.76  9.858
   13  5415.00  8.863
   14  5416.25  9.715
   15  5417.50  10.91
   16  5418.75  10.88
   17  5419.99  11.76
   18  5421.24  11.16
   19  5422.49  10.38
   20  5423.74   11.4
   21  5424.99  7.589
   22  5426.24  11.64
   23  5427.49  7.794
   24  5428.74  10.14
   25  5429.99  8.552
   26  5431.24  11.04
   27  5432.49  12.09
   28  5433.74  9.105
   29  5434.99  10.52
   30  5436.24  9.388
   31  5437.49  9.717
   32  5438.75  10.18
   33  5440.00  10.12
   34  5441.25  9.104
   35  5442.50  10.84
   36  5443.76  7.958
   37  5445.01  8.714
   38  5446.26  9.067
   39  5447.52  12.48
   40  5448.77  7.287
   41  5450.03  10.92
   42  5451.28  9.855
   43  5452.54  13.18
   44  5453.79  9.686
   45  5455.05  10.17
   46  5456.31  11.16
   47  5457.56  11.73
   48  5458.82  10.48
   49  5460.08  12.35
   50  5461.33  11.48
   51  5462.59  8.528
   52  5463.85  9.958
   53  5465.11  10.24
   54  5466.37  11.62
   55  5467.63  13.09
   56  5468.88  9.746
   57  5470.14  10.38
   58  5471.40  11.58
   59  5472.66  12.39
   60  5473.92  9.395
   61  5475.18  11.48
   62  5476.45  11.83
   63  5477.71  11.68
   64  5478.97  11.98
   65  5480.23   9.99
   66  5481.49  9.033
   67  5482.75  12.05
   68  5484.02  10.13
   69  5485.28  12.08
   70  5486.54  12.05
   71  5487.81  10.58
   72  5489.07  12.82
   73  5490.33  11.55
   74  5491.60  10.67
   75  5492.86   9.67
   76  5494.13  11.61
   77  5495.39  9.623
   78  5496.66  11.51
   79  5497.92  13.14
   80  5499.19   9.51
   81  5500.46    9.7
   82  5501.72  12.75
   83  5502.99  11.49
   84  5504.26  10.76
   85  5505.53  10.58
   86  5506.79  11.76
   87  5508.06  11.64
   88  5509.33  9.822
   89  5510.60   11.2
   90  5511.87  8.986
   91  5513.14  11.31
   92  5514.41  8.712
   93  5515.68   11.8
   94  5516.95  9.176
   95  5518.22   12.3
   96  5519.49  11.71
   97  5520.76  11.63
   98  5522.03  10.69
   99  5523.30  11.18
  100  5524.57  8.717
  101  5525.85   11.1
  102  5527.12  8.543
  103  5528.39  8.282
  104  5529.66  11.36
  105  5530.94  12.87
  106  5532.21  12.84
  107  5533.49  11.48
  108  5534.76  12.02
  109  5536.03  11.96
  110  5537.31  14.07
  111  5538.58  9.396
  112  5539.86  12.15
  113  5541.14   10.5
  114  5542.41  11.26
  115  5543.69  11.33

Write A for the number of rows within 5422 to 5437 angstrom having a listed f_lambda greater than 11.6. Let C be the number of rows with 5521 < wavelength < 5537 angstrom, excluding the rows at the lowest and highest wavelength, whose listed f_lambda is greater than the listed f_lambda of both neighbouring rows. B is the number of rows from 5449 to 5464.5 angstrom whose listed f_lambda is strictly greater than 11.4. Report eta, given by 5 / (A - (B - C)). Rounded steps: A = 2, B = 4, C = 4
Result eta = 2.5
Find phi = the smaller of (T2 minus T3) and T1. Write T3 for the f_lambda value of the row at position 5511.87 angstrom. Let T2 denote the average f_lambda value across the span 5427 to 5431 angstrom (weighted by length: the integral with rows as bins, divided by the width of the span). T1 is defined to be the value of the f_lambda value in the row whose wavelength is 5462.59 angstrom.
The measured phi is 0.1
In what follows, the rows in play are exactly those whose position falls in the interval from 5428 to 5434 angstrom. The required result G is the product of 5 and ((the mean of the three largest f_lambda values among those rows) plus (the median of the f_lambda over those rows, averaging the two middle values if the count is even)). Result 106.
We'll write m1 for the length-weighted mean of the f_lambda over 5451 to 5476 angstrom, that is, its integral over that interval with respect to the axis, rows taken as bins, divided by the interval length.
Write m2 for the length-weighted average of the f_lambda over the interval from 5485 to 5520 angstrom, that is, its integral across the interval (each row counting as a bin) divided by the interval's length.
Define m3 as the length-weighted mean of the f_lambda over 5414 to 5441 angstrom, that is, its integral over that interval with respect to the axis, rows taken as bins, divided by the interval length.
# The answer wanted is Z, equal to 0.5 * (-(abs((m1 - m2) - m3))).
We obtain -5.1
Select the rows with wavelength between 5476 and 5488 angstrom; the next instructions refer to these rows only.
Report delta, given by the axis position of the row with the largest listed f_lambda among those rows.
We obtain 5485.28 angstrom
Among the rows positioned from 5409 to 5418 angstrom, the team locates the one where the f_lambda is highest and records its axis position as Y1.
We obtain 5410.02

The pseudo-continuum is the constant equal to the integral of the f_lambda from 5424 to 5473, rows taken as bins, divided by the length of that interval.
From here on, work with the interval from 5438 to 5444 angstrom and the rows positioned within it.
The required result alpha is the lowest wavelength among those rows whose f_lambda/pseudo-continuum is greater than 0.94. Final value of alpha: 5438.75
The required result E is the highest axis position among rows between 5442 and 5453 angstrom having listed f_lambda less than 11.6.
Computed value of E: 5451.28 angstrom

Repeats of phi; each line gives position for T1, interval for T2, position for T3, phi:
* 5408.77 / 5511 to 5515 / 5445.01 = 1.1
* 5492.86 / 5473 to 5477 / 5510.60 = -0.2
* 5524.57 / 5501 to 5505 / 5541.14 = 1.1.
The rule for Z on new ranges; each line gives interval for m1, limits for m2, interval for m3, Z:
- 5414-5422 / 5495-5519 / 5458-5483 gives -5.6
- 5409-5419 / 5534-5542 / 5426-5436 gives -5.8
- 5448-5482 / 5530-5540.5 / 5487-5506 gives -6.2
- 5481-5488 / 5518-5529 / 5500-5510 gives -5.2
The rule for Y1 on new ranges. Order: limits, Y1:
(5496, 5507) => 5497.92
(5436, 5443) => 5442.50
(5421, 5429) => 5426.24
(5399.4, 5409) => 5400.06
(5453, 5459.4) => 5457.56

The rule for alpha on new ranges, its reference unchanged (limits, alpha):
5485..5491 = 5485.28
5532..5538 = 5532.21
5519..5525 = 5519.49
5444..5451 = 5447.52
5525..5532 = 5525.85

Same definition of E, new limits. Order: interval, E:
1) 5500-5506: 5505.53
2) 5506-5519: 5516.95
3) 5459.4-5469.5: 5468.88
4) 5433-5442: 5441.25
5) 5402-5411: 5410.02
